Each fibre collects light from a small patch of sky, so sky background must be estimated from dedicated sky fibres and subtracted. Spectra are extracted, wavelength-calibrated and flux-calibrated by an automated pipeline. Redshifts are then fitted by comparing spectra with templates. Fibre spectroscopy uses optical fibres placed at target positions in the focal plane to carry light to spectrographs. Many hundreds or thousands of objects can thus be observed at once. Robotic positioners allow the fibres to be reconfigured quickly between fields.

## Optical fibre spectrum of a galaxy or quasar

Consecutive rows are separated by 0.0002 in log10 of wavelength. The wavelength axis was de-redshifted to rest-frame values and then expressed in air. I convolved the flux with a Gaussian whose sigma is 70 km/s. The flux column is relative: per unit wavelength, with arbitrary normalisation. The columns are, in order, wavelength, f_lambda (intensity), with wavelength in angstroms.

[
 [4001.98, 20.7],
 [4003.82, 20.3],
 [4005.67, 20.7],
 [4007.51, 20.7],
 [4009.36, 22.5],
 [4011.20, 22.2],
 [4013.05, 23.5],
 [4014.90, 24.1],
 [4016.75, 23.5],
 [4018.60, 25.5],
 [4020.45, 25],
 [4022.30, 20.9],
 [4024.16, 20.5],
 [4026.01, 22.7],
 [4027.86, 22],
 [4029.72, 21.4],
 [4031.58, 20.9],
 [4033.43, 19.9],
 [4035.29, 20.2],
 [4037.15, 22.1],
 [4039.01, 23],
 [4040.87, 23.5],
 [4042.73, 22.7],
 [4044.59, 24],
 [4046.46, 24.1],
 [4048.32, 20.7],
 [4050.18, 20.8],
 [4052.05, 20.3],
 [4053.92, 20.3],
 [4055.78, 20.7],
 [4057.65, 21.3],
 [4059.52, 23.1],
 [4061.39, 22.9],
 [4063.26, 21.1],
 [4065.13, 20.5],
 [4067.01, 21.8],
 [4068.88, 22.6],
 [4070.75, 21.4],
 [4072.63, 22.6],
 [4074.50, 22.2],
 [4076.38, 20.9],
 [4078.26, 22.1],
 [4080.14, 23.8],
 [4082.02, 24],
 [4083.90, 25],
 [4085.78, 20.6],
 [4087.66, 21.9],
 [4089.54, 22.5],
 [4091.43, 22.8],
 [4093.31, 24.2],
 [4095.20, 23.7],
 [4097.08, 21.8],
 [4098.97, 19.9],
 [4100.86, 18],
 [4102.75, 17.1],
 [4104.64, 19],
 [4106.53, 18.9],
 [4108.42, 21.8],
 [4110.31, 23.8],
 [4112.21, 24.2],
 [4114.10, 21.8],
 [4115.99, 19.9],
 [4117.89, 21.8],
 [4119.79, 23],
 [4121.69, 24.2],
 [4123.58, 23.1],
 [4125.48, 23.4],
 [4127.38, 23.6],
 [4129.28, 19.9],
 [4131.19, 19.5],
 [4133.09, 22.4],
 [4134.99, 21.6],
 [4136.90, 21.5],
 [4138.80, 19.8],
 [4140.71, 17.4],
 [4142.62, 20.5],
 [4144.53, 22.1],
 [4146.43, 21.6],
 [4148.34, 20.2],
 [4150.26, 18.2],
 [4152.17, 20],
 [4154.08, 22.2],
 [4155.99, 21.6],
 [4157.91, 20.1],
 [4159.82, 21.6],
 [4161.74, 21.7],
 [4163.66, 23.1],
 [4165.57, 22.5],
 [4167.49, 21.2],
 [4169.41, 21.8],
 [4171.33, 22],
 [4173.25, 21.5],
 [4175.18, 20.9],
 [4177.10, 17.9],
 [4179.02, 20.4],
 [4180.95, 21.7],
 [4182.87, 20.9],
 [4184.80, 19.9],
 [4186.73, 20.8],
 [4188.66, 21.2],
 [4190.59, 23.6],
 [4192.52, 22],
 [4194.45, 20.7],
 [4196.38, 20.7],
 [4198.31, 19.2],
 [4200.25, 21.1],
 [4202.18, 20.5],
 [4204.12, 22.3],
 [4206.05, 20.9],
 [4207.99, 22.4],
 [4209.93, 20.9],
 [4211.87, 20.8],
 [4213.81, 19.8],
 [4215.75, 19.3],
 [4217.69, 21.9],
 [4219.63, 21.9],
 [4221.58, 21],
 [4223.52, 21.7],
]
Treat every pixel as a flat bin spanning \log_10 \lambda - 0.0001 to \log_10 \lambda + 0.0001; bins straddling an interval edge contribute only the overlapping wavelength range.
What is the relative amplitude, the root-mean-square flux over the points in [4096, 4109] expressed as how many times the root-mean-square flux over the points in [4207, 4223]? 0.93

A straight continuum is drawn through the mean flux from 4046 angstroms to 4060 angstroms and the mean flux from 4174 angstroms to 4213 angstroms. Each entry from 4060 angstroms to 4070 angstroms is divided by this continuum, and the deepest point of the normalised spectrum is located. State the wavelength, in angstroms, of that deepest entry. 4065.13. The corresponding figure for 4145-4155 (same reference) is 4150.26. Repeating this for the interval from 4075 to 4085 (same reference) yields 4076.38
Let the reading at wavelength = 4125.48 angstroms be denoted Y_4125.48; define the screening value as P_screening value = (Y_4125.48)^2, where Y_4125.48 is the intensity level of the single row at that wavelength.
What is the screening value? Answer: 548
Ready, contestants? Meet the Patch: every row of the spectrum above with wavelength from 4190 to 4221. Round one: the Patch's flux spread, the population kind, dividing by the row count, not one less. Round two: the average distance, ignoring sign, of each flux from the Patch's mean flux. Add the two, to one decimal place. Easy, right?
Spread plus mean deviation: 2.1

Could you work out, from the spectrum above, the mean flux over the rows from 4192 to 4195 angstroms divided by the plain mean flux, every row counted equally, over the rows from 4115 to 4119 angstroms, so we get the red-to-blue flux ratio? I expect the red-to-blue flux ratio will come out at 1.02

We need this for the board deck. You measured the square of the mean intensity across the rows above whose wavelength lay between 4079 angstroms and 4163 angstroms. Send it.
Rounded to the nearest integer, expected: 462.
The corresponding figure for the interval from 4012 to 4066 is 489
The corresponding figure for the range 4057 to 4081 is 485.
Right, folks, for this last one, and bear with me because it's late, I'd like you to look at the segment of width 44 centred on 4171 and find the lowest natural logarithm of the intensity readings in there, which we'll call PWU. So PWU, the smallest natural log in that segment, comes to 2.88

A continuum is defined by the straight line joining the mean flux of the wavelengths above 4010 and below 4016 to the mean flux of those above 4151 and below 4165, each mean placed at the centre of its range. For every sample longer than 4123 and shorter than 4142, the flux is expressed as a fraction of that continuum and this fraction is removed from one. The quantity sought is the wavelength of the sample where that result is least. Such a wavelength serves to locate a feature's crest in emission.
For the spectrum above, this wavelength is 4127.38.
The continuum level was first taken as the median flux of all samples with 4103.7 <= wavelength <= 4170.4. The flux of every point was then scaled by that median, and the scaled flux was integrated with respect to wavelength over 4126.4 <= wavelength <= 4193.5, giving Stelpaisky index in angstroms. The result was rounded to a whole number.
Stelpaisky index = 65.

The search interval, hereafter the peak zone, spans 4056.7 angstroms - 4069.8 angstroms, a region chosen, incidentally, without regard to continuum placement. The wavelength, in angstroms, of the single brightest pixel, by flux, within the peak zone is 4059.52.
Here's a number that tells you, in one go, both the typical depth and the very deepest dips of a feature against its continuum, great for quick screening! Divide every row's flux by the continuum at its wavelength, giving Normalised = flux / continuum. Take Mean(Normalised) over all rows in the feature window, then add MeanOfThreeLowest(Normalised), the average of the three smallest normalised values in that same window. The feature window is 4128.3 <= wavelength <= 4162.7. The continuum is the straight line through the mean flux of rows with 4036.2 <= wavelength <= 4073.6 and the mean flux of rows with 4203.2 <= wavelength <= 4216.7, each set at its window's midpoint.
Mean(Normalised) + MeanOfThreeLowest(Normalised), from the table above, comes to 1.83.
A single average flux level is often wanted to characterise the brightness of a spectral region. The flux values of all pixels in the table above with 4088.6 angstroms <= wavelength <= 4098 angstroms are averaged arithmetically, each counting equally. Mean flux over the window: 23.0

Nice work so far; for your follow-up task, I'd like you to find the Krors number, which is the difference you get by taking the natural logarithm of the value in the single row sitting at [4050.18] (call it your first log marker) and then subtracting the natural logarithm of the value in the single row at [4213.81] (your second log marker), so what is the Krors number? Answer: 0.05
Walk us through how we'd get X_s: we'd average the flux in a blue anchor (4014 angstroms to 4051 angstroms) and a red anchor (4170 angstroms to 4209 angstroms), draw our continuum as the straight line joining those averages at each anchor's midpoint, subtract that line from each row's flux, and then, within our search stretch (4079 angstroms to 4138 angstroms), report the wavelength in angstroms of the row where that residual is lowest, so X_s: 4102.75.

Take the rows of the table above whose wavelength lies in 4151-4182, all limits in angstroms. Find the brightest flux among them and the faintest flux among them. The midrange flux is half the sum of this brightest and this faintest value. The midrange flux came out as 20.5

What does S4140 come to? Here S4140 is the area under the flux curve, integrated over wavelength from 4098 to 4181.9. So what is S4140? 1770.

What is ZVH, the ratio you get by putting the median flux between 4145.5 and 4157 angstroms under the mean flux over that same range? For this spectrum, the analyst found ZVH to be 0.99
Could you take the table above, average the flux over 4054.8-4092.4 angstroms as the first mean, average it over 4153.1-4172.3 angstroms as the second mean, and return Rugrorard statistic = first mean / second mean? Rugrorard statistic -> 1.02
